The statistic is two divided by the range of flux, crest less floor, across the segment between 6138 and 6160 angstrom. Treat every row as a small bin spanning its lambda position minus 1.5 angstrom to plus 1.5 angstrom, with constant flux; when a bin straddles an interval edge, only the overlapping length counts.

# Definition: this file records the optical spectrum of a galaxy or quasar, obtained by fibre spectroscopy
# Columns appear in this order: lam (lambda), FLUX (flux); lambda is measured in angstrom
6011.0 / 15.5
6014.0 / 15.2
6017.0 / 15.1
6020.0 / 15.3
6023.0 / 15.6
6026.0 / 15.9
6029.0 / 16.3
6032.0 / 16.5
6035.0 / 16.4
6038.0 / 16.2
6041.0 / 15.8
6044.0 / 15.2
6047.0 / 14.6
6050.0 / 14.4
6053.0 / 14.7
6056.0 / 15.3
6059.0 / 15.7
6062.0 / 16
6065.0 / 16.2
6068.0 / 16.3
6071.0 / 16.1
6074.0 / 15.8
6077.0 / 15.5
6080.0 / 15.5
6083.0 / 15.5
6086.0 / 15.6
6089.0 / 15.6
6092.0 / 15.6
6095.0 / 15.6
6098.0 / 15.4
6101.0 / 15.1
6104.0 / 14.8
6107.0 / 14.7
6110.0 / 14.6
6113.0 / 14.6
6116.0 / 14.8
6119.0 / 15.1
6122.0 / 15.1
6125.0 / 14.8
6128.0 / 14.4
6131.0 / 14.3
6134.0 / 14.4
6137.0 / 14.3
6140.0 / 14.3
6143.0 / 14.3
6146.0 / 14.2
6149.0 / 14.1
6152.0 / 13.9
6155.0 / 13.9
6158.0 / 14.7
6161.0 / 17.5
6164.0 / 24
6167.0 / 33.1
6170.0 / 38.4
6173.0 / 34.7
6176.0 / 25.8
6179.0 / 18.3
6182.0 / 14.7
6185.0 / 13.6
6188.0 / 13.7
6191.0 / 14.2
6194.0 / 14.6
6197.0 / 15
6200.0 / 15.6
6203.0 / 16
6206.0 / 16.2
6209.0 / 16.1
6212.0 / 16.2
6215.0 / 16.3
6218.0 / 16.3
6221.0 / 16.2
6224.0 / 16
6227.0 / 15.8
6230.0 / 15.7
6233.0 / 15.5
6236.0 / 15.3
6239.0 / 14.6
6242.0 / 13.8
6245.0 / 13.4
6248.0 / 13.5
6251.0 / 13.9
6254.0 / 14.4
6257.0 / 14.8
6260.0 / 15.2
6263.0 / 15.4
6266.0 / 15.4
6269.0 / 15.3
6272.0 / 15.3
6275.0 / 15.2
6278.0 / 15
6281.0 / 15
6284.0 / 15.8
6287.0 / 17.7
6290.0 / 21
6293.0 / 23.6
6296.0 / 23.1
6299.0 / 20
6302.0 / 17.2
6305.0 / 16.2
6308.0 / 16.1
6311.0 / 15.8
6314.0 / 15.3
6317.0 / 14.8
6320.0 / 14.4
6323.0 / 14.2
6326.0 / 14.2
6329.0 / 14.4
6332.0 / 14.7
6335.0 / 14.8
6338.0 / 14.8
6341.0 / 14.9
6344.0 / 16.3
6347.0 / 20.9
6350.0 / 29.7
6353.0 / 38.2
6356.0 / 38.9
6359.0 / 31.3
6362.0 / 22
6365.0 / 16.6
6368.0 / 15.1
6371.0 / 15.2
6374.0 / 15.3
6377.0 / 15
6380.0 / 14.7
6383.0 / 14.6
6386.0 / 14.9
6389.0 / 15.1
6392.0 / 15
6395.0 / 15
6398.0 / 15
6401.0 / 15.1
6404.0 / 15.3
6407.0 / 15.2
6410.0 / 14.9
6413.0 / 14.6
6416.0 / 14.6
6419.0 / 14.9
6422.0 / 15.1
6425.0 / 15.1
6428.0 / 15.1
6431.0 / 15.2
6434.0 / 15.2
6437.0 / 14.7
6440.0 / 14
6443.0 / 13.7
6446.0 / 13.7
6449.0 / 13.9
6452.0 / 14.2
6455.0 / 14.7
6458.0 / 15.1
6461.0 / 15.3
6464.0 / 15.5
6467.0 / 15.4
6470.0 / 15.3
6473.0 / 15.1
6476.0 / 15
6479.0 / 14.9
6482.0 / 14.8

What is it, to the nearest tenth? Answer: 2.5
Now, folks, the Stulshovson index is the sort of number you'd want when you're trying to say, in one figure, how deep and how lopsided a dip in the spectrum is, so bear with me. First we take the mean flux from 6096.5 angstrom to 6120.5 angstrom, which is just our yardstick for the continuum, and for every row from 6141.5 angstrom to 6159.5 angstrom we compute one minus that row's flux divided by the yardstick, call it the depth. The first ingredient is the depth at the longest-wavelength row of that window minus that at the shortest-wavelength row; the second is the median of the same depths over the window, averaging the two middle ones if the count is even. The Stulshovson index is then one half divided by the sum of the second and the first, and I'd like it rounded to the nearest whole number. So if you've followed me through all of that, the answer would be 22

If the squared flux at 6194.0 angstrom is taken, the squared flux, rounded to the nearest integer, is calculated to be 213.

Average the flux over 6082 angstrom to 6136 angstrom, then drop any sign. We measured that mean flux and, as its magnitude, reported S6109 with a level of 15.0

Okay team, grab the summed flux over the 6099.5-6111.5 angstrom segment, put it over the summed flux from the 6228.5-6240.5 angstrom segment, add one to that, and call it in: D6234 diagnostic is 1.97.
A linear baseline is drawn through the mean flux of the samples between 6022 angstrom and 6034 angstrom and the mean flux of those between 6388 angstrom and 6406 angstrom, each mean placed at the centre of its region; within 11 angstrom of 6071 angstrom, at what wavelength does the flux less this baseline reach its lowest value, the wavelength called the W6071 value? 6077.0 angstrom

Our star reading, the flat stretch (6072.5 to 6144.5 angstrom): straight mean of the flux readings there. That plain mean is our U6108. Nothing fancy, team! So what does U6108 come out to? 15.0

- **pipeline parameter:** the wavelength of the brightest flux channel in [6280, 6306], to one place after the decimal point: 6293.0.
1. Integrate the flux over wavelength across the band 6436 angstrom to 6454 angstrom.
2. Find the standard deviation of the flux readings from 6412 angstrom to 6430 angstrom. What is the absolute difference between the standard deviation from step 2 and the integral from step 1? 252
